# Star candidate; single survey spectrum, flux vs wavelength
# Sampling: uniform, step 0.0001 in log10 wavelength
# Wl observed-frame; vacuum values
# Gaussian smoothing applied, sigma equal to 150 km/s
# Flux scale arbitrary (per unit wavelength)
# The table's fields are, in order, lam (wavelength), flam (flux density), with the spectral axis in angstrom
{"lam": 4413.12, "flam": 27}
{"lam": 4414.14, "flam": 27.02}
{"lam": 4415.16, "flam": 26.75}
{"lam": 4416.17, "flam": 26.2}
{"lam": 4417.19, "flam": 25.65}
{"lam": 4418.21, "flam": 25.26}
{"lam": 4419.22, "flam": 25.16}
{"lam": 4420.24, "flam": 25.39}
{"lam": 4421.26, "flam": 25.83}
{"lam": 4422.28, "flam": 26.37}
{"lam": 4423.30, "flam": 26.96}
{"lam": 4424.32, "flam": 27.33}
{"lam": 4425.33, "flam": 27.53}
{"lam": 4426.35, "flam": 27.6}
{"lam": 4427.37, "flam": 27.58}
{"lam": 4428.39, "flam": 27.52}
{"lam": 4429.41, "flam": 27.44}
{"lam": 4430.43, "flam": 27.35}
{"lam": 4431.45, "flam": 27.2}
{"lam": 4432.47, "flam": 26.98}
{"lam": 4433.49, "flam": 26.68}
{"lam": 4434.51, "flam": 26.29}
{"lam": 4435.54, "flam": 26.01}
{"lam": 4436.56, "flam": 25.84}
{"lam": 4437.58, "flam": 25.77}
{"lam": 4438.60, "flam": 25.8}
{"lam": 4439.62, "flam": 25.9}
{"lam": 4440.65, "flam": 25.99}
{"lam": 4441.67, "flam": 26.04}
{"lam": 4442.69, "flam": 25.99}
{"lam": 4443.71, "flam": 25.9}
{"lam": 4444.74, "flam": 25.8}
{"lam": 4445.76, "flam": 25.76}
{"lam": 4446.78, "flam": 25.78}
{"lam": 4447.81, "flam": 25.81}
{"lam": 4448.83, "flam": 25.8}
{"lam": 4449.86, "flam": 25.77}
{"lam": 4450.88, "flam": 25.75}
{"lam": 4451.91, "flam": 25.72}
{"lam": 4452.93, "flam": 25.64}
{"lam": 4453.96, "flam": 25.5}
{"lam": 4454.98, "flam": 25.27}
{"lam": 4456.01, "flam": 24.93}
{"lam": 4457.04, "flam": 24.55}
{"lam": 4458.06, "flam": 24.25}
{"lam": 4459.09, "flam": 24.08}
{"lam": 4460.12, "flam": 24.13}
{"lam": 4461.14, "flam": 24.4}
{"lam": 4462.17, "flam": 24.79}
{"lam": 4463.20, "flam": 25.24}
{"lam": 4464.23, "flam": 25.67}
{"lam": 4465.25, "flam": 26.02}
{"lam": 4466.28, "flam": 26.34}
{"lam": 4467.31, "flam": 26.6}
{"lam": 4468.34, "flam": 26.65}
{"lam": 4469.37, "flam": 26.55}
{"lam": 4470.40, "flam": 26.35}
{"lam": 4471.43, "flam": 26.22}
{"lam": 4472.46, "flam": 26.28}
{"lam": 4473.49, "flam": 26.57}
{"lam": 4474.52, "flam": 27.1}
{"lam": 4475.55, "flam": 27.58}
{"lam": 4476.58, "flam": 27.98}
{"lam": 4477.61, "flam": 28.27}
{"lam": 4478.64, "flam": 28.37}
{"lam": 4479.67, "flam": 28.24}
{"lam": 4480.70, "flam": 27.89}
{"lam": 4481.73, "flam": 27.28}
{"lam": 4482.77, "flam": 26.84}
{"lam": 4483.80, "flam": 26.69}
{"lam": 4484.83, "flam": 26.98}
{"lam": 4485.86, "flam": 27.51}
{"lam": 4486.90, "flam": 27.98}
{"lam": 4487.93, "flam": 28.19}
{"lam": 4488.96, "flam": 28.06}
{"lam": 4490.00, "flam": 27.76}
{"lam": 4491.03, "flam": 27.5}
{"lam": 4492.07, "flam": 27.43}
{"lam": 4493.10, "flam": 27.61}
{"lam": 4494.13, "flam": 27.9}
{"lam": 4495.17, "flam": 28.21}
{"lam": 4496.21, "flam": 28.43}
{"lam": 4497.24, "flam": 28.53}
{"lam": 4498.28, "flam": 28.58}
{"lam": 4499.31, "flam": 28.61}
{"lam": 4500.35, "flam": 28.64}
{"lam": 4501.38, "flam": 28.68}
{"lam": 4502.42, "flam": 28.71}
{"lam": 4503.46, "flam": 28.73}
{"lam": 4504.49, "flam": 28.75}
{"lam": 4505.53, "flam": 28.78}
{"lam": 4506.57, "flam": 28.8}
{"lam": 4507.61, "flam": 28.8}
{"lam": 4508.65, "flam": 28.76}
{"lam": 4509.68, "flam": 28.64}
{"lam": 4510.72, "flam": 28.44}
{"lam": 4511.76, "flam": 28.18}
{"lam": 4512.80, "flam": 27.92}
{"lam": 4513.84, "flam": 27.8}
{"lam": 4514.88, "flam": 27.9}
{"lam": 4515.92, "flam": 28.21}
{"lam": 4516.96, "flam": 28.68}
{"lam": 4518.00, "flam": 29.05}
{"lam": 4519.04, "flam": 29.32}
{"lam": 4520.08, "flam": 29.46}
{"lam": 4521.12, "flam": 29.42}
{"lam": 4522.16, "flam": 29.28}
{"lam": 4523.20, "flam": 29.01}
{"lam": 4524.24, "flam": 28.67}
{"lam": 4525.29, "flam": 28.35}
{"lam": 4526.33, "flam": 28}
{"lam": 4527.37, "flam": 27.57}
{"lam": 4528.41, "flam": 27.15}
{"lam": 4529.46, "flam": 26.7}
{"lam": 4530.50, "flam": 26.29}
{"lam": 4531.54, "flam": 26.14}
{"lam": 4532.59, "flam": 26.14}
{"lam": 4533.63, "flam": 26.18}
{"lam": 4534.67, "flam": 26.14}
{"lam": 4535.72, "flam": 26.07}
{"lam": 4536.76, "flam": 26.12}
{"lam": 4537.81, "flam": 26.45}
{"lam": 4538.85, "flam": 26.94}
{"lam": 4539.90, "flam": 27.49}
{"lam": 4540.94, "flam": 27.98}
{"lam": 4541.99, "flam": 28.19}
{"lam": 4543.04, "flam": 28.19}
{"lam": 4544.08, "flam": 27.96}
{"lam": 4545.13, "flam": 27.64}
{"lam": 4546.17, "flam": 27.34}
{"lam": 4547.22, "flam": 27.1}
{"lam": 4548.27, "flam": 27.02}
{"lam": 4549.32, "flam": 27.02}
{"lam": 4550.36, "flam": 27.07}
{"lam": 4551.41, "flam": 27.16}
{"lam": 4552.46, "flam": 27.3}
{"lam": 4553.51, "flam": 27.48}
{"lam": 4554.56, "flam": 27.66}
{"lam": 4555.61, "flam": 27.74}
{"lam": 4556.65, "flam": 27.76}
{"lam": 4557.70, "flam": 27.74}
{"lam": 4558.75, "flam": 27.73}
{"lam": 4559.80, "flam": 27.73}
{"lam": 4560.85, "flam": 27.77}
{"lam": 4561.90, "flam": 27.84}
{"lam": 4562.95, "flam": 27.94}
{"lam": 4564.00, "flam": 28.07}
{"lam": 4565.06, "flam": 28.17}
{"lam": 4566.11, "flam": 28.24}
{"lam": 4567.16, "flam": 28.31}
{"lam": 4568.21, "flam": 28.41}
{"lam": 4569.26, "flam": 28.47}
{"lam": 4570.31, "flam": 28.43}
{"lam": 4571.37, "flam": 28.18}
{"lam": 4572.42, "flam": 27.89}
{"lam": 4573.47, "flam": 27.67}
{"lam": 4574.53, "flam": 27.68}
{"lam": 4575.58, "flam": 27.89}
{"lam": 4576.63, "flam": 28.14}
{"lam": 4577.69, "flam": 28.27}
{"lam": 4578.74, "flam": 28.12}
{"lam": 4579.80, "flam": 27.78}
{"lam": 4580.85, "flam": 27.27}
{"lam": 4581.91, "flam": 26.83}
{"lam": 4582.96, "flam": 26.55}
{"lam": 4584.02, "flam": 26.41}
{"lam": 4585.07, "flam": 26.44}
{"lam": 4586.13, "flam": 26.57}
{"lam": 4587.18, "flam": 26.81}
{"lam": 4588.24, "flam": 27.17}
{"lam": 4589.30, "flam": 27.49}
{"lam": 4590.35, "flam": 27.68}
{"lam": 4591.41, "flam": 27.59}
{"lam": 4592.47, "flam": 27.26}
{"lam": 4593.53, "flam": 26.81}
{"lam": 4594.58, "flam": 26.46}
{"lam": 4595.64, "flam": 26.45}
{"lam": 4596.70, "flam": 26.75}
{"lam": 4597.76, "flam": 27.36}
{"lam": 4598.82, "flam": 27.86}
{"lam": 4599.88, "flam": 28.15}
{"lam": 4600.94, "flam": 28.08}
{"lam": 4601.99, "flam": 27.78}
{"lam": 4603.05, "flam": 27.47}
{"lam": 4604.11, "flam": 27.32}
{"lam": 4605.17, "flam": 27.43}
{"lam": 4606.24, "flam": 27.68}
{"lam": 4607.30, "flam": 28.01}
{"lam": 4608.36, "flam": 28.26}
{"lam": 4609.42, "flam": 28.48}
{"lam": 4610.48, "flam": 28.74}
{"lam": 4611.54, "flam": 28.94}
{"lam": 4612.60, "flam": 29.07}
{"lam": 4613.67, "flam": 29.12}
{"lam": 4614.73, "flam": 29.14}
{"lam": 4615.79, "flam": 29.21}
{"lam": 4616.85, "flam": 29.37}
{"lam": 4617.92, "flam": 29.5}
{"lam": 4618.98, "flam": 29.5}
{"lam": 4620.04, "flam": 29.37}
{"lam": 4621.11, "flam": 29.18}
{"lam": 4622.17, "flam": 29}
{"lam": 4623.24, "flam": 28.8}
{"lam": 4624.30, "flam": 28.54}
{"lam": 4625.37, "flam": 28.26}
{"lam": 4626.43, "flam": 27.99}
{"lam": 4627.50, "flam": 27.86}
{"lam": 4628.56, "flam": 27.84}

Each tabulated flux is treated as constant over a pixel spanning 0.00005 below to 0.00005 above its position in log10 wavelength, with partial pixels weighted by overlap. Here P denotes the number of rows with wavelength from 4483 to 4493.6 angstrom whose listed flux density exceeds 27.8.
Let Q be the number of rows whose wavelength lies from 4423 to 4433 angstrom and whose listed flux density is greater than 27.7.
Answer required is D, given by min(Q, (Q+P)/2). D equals 0.0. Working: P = 3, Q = 0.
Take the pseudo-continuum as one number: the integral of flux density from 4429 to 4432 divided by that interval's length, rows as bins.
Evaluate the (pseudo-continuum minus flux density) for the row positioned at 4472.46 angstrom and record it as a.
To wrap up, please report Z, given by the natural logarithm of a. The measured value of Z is 0.0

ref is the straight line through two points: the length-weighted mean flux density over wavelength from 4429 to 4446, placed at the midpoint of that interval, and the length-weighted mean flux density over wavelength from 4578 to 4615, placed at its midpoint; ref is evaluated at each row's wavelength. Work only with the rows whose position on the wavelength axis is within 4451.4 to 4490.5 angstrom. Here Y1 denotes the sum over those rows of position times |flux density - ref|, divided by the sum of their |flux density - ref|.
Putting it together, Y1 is 4469.3 angstrom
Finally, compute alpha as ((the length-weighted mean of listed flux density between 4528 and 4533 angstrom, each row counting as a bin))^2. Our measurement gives 699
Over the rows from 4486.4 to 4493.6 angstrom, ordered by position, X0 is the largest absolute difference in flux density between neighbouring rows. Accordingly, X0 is 0.30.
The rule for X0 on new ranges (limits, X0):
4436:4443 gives 0.10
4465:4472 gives 0.32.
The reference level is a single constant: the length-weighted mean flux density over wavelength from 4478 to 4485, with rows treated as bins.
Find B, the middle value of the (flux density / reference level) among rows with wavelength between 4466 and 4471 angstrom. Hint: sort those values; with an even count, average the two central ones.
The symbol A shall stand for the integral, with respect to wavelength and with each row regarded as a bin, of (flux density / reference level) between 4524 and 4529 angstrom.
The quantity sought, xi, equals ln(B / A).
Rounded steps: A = 5.1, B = 0.96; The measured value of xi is -1.657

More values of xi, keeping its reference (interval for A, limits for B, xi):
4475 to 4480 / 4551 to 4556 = -1.632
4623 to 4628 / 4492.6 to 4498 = -1.611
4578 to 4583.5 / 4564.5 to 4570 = -1.670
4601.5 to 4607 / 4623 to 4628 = -1.678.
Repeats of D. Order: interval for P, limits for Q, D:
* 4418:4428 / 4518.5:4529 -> 4.0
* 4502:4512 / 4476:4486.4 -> 5.0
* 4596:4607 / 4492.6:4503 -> 6.0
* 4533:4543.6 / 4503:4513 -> 6.5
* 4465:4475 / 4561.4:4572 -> 5.0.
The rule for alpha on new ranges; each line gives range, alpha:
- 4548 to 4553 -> 735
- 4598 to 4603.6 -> 777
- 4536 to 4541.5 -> 727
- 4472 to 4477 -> 734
